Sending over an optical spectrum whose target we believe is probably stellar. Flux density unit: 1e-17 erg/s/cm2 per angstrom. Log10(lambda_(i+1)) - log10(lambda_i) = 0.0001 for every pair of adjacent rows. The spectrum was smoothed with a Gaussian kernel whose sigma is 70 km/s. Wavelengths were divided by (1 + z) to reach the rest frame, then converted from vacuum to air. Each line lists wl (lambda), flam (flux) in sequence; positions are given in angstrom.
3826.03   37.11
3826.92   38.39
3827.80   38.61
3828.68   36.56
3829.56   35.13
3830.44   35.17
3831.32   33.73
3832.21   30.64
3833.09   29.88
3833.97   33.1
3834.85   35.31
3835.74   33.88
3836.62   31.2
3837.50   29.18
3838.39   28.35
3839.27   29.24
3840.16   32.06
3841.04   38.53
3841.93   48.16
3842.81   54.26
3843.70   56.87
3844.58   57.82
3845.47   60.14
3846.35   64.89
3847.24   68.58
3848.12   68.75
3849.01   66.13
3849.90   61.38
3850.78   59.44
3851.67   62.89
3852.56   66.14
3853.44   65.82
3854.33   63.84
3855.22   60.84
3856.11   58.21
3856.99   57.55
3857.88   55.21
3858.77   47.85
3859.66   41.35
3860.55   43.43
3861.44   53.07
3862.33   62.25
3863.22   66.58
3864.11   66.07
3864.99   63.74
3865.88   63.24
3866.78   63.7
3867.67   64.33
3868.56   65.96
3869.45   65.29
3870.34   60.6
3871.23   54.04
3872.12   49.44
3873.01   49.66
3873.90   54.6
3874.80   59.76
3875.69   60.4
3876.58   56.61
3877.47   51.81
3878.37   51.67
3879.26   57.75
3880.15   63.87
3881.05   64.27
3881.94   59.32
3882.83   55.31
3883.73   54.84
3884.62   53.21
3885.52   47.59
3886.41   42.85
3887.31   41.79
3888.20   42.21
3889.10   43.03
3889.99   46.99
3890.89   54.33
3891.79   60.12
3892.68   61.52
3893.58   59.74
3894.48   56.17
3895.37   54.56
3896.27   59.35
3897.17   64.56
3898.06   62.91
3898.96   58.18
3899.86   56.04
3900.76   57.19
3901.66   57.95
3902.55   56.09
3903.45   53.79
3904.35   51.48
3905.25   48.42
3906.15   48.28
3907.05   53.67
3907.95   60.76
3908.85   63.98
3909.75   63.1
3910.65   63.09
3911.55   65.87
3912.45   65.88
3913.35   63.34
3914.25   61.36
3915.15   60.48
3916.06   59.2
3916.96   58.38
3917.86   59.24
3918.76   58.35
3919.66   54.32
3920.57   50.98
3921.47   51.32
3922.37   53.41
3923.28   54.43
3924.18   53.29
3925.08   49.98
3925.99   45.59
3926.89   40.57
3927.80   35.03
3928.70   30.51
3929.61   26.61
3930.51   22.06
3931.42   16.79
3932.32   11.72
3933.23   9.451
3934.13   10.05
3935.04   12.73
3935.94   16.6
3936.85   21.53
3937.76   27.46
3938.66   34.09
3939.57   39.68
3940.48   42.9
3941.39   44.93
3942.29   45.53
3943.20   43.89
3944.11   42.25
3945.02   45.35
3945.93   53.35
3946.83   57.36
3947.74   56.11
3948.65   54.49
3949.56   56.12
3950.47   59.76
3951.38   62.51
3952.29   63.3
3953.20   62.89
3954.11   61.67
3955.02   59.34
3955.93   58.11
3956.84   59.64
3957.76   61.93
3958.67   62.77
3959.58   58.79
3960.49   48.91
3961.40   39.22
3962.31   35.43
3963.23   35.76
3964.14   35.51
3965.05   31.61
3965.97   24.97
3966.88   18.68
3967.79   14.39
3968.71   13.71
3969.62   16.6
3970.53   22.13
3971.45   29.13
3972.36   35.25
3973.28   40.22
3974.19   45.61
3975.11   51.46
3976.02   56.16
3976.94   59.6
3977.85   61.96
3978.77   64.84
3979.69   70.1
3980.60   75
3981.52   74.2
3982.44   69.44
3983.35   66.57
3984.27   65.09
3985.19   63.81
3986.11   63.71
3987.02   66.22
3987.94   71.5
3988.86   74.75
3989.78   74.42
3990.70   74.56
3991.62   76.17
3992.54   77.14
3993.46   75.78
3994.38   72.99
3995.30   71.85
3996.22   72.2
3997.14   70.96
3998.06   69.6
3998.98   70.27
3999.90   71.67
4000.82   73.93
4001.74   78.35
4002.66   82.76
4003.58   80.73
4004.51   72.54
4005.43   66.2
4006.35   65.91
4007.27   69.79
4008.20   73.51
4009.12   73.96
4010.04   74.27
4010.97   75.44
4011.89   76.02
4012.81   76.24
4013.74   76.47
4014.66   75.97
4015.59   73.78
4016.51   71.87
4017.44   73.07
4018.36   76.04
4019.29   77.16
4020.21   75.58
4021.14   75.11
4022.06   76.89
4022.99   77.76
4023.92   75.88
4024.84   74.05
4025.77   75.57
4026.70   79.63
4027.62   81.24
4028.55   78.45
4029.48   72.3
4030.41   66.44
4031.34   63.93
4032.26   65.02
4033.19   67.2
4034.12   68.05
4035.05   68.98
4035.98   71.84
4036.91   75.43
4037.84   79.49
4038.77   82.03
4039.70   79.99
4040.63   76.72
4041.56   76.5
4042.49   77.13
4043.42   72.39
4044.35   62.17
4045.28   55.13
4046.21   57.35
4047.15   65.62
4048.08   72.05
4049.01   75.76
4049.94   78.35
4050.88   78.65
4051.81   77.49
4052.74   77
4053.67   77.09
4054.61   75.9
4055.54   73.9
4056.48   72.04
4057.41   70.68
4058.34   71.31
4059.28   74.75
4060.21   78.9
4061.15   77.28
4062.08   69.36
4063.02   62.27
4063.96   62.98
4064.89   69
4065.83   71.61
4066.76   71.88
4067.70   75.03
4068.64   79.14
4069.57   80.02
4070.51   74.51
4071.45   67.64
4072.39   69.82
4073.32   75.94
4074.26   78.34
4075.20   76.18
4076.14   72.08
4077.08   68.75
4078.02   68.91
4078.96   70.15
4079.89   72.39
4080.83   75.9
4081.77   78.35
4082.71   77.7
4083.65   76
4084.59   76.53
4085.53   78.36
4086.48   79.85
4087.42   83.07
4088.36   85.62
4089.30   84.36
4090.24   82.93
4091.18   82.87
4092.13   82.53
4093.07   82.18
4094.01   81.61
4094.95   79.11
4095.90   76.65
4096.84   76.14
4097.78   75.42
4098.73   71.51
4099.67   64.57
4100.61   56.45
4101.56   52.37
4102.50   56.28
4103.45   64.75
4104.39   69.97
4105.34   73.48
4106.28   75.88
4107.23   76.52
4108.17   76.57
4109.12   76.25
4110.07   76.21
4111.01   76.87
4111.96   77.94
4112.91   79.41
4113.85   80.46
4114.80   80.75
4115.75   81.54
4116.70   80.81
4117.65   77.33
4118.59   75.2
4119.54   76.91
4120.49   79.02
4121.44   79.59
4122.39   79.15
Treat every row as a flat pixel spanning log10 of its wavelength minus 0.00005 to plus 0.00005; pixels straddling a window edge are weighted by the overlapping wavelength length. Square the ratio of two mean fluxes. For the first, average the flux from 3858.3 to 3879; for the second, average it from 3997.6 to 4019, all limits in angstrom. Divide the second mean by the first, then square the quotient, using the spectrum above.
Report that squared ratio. 1.67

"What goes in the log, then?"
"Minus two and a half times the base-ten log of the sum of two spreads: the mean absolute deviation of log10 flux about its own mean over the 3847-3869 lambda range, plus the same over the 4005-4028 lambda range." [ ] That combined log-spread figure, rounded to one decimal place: 3.1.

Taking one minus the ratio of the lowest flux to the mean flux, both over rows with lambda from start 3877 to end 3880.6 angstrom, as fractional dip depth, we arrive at 0.082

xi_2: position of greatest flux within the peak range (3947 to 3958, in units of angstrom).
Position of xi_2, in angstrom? 3952.29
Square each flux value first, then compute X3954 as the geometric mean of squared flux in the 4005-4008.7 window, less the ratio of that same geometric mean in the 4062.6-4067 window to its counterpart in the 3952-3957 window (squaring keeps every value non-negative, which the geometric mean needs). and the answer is 4730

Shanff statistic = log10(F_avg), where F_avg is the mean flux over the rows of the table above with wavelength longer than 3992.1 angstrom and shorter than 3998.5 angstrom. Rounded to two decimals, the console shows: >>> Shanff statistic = 1.86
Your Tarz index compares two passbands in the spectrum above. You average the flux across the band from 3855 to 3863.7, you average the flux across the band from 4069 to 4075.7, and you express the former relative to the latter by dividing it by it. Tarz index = 0.73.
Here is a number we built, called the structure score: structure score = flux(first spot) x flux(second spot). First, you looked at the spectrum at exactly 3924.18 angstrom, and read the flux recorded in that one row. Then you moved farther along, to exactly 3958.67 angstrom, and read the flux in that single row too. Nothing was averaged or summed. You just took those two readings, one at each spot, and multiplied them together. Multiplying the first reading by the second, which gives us 3345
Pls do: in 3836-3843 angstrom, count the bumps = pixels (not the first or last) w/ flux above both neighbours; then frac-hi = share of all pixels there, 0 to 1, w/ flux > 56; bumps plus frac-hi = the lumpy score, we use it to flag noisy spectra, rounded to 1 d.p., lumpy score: 0.0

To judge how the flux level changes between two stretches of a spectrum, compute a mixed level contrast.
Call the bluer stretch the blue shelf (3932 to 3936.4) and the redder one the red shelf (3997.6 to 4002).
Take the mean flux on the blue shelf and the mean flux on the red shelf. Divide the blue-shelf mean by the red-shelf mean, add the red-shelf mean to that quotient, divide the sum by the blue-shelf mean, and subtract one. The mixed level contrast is 5.0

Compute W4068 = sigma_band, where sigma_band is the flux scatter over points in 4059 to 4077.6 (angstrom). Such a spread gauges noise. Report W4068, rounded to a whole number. 5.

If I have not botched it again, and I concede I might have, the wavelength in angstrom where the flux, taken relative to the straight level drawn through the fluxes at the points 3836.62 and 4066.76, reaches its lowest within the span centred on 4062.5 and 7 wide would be 4063.02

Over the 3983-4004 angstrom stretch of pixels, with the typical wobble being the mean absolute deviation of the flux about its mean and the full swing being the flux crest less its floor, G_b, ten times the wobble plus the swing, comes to 58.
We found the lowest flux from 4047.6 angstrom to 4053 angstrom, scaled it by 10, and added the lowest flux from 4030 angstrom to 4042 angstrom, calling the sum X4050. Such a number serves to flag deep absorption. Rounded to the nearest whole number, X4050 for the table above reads 784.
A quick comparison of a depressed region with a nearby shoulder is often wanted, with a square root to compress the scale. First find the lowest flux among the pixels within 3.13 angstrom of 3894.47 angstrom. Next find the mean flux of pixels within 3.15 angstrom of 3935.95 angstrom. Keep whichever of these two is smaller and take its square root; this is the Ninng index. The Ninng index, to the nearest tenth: 4.3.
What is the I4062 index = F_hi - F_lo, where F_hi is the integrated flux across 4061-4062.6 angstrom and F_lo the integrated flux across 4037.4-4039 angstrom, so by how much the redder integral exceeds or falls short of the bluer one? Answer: -13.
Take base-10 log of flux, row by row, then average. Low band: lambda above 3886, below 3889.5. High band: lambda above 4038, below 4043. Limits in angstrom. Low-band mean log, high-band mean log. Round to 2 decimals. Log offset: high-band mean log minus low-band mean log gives 0.27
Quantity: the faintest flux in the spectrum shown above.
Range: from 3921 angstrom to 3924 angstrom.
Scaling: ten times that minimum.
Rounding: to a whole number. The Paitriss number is 513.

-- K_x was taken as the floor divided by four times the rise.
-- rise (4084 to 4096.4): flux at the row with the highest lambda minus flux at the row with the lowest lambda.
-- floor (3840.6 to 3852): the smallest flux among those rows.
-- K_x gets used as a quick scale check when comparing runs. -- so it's 80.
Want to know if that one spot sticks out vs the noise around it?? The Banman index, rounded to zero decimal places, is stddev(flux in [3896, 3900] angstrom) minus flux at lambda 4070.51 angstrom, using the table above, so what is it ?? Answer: -71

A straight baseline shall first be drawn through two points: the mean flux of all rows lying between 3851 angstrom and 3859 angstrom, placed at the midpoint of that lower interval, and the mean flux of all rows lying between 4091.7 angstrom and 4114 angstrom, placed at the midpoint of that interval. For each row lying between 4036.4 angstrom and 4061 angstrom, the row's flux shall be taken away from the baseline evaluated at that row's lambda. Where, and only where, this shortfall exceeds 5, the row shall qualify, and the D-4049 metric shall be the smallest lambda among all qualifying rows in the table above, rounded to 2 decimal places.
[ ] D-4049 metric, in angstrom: 4044.35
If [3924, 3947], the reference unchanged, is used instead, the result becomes 3924.18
